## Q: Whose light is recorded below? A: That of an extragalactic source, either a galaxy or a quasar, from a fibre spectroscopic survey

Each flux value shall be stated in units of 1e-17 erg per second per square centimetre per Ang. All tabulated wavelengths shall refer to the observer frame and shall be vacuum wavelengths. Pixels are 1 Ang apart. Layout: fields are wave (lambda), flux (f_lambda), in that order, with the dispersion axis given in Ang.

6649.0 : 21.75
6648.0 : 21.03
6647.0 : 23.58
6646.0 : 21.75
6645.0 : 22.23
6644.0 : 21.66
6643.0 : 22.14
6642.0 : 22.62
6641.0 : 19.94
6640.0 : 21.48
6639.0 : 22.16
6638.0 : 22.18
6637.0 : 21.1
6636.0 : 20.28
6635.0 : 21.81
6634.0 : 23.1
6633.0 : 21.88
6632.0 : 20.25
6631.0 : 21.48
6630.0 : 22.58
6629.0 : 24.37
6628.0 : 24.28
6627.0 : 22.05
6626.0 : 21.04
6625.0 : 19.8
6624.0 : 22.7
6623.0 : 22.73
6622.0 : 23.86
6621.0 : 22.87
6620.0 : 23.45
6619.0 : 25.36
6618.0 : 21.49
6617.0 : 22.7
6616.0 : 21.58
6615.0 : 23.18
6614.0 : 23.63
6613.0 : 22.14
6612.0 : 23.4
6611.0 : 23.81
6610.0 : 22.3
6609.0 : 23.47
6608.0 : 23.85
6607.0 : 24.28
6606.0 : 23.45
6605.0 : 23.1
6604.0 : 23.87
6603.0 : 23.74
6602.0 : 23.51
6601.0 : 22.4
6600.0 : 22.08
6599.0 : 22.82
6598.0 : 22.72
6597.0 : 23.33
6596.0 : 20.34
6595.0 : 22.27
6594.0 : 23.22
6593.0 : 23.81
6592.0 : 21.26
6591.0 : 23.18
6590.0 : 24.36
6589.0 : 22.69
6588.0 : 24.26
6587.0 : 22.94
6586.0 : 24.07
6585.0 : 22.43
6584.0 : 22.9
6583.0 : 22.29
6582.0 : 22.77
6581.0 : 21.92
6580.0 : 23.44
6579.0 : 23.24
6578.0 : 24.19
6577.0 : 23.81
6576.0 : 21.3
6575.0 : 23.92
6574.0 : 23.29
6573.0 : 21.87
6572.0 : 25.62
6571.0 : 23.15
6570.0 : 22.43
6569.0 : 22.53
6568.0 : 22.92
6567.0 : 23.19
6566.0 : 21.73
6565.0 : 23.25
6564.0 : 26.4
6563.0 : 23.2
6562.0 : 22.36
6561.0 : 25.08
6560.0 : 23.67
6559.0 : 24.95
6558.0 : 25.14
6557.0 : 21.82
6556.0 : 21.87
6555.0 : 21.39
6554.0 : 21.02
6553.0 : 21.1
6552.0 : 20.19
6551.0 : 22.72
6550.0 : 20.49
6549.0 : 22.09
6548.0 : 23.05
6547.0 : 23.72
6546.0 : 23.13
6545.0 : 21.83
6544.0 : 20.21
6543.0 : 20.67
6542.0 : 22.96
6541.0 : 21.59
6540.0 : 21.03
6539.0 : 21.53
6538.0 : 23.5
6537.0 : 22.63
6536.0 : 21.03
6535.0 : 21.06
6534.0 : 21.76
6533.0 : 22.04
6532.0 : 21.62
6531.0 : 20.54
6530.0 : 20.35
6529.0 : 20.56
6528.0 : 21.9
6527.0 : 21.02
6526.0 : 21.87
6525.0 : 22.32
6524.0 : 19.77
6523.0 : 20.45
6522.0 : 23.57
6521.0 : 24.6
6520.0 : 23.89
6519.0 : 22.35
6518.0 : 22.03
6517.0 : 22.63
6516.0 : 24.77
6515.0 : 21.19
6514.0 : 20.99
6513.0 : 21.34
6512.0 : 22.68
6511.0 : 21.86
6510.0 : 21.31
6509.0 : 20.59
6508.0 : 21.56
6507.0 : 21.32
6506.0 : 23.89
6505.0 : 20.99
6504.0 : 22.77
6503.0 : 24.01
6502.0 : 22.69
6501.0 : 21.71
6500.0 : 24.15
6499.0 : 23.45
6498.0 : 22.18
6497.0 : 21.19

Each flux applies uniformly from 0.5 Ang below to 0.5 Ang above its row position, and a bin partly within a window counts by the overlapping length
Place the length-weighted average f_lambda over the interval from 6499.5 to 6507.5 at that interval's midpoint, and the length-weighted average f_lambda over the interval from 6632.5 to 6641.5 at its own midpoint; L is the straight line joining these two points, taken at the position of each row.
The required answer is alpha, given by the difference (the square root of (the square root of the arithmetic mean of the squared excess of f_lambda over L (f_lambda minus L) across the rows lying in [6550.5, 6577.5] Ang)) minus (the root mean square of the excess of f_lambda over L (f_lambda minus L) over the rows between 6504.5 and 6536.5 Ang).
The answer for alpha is -0.11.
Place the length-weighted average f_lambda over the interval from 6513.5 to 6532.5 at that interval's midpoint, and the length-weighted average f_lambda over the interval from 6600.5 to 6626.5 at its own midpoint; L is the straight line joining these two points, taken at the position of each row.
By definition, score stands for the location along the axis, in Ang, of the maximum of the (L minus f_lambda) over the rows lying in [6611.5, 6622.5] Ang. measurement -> 6618.0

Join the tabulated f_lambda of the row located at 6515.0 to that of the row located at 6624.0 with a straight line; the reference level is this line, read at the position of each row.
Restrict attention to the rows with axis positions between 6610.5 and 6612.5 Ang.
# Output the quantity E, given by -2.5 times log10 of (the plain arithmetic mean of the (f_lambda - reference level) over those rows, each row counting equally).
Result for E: -0.1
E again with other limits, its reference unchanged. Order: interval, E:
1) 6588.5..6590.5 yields -0.3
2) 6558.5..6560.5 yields -1.0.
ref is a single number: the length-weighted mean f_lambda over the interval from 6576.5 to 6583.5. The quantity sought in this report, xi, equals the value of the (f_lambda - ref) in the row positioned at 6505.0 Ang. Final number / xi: -2.1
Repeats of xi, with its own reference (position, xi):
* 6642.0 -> -0.5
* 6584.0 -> -0.2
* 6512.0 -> -0.4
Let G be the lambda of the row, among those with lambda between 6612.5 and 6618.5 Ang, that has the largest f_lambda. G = 6614.0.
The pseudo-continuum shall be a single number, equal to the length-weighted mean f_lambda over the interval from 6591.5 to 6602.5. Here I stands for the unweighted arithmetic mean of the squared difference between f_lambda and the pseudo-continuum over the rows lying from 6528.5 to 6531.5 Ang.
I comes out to 4.2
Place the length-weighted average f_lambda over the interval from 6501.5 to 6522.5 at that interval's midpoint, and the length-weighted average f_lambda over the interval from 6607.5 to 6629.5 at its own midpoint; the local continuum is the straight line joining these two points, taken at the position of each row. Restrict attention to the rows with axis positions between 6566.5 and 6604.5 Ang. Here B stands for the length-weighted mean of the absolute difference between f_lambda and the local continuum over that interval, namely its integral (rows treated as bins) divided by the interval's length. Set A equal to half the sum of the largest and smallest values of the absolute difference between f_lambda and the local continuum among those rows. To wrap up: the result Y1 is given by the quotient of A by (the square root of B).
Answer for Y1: 1.7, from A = 1.46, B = 0.78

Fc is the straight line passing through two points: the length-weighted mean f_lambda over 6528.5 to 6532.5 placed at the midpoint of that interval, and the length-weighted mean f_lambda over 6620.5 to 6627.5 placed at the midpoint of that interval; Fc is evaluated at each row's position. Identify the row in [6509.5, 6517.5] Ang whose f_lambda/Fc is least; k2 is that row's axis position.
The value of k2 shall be 6514.0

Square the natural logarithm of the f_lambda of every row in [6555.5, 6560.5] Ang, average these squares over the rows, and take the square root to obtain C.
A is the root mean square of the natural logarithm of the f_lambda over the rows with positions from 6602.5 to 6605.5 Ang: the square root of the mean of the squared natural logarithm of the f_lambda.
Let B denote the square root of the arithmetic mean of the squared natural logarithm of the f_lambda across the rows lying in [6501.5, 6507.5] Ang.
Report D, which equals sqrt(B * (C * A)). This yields 5.58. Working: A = 3.16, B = 3.12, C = 3.16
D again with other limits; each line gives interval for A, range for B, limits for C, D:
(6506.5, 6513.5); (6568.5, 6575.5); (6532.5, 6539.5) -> 5.46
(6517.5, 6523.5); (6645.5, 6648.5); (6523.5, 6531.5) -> 5.43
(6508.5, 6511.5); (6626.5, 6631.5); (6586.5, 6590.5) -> 5.50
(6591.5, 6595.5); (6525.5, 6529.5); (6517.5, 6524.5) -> 5.45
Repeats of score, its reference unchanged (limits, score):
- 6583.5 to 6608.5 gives 6596.0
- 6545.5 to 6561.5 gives 6552.0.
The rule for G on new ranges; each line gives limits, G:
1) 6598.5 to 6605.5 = 6604.0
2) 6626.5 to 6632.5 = 6629.0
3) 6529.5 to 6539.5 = 6538.0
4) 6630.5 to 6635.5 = 6634.0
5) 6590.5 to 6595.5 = 6593.0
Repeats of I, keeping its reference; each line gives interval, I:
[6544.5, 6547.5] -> 0.8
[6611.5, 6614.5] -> 0.7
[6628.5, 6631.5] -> 1.5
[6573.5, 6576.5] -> 1.3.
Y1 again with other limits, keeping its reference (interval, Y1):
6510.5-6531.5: 1.3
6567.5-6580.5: 1.6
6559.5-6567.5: 1.8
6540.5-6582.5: 1.8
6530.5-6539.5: 1.0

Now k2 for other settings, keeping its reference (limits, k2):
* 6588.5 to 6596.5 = 6596.0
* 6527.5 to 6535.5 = 6530.0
